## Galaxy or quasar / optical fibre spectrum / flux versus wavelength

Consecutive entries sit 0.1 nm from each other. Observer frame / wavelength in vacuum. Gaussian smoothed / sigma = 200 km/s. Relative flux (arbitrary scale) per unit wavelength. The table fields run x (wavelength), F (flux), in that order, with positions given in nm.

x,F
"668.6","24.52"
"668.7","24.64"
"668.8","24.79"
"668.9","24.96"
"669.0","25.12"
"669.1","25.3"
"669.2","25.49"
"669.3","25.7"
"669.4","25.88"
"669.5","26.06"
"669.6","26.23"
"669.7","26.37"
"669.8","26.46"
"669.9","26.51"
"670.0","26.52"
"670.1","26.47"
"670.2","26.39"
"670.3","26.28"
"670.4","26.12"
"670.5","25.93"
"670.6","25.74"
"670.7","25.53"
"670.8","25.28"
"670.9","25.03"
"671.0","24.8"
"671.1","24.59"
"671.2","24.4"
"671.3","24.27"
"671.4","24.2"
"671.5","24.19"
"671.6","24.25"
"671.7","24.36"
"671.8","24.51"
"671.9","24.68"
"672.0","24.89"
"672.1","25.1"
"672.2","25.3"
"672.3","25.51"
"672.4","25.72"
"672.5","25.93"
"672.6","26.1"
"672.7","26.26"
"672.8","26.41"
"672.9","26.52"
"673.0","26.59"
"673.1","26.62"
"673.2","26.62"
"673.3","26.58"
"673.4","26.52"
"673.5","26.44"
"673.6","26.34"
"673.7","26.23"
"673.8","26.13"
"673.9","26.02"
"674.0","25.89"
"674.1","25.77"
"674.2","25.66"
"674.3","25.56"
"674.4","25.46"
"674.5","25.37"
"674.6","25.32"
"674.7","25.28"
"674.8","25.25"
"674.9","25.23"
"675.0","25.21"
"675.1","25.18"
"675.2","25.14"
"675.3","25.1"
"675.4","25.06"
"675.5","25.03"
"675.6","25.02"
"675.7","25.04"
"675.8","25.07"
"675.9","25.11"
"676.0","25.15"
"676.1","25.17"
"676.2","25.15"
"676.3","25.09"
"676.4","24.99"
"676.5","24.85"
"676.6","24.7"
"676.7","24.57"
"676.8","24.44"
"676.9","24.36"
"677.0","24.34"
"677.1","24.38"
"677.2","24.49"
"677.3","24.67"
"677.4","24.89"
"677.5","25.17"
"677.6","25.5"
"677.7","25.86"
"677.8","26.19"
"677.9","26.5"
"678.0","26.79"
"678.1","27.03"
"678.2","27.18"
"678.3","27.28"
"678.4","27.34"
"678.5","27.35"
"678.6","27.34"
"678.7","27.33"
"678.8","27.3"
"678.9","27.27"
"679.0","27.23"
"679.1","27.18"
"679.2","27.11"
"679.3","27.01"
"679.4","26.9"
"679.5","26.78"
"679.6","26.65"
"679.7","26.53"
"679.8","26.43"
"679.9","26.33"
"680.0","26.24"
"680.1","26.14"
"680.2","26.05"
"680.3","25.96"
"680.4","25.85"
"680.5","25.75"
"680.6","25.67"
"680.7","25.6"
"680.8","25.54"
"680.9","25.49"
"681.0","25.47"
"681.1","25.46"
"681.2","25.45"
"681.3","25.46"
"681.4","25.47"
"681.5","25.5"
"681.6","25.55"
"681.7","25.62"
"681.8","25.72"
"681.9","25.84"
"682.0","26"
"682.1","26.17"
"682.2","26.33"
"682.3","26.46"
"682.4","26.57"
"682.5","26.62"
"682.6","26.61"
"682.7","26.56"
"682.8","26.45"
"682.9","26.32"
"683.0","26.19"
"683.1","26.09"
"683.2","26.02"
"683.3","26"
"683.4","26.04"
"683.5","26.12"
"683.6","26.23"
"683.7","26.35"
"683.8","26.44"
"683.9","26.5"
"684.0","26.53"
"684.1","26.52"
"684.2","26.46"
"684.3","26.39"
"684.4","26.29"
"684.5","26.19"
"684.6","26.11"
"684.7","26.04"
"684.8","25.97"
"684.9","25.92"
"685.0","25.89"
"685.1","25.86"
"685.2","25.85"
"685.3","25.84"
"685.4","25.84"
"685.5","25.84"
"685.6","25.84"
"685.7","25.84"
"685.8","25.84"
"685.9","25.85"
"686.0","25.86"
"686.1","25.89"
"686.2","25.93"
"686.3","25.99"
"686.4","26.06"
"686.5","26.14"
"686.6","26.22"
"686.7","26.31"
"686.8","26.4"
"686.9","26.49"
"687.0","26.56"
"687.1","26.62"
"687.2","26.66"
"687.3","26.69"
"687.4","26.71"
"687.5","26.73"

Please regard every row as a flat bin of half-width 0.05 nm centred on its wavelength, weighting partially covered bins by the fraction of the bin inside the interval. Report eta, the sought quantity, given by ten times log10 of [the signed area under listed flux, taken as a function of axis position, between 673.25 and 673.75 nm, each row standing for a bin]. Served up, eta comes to 11.2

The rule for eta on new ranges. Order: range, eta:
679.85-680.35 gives 11.2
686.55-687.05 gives 11.2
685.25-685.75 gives 11.1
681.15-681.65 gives 11.1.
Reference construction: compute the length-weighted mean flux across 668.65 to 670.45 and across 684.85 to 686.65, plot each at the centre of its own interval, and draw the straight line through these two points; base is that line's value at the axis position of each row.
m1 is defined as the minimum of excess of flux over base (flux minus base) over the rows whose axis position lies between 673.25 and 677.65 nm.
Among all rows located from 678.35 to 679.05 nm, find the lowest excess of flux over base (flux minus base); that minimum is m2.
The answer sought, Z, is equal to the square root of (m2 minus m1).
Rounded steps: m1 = -1.54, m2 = 1.34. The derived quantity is 1.70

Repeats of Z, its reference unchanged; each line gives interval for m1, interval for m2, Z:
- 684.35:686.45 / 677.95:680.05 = 0.65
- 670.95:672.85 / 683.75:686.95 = 1.26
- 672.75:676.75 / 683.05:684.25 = 1.18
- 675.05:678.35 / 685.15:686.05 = 1.21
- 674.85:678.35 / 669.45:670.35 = 1.32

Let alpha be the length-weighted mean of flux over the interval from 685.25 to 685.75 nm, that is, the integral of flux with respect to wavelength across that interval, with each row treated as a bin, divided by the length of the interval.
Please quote 25.8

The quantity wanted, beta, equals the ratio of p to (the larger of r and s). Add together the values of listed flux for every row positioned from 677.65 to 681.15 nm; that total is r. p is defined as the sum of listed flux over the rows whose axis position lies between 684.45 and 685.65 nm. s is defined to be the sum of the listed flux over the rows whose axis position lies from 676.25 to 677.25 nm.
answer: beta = 0.3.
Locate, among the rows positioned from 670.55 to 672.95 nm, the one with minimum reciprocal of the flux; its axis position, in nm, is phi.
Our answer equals 672.9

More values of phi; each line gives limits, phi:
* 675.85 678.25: 678.2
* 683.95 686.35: 684.0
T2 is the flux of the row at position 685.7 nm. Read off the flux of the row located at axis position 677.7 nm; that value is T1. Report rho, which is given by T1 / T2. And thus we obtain 1.001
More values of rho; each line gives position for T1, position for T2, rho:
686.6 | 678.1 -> 0.970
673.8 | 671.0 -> 1.054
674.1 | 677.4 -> 1.035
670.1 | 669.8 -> 1.000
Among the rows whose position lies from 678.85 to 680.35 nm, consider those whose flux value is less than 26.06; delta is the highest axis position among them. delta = 680.3 nm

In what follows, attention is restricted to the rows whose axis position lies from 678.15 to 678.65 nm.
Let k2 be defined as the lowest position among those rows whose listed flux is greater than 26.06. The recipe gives 678.2 nm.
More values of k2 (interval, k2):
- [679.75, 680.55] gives 679.8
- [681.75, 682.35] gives 682.1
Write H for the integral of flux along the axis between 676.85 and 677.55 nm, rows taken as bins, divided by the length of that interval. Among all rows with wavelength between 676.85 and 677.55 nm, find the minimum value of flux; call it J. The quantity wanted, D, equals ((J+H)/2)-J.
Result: 0.14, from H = 24.6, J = 24.34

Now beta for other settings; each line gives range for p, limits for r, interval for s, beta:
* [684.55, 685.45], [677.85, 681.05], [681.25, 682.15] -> 0.3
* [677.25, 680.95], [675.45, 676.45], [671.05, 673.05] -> 1.9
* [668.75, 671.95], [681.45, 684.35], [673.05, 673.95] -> 1.1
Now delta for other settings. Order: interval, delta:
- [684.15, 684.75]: 684.7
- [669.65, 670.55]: 670.5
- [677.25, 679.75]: 677.7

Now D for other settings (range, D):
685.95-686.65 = 0.08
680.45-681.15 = 0.05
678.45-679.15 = 0.05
